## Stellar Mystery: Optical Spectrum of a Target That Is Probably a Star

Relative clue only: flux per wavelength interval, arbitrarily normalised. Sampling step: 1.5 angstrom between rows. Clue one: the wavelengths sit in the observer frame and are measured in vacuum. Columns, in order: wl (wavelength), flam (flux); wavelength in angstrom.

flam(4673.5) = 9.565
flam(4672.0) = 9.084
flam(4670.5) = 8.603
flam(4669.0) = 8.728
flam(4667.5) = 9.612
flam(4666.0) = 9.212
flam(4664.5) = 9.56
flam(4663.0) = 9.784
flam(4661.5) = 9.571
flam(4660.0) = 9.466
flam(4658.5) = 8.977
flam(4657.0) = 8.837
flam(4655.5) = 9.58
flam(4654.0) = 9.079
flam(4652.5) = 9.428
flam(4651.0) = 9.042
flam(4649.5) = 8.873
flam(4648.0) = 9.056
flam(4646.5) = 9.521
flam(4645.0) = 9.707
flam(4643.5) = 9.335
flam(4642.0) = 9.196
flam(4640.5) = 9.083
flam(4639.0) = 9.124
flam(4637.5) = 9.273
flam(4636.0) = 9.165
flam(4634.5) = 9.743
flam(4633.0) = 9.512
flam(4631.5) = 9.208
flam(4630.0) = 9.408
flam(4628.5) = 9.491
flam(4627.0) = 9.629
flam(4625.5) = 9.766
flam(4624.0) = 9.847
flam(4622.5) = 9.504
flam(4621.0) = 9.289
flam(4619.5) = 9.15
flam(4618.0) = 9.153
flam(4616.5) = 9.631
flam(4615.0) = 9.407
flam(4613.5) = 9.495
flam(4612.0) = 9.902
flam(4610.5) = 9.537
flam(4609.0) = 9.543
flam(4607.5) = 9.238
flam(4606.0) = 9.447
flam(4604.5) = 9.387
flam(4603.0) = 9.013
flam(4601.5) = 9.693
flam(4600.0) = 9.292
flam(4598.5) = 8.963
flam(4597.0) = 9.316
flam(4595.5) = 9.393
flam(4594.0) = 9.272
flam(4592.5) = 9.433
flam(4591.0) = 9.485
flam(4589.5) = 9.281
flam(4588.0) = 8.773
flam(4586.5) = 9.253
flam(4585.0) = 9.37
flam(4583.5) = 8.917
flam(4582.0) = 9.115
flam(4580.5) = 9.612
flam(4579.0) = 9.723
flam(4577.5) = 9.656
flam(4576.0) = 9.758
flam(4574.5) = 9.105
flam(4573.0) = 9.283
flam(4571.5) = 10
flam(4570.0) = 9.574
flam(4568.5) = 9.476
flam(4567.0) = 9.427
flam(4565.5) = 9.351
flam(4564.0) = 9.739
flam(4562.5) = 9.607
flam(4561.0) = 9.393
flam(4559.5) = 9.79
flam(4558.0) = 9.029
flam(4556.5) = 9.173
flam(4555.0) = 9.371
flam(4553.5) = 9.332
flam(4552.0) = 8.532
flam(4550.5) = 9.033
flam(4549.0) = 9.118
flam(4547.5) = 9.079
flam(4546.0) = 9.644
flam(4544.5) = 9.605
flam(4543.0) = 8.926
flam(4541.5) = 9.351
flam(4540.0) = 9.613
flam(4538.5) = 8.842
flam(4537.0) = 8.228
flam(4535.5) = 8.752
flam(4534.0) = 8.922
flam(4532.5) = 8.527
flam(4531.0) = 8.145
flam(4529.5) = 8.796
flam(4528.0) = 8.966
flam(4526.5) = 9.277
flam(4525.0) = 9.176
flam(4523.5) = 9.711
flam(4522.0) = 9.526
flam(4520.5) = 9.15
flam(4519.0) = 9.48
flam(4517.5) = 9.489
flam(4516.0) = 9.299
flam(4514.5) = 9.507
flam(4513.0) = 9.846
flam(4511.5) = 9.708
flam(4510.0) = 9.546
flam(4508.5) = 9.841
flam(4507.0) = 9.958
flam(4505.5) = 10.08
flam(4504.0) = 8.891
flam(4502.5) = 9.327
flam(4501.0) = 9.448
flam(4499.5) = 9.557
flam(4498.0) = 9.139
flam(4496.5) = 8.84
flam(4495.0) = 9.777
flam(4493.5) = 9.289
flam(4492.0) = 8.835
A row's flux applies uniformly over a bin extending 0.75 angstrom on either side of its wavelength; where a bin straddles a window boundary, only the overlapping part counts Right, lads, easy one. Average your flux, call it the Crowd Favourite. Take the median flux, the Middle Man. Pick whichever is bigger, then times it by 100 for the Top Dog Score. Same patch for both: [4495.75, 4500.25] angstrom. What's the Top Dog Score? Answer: 918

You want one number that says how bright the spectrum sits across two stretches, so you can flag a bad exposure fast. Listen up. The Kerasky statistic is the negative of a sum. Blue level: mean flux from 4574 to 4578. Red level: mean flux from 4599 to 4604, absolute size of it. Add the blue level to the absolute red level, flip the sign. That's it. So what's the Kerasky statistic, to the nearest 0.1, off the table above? -18.8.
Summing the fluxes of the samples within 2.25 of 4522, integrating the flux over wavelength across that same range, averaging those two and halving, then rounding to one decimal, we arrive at 17.7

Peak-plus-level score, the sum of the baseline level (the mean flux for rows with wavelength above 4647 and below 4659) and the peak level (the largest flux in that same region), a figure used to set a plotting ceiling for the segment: 18.7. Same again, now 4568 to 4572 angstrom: 19.7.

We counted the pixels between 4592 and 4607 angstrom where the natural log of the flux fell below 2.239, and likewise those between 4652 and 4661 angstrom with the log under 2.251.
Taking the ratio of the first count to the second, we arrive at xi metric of 1.0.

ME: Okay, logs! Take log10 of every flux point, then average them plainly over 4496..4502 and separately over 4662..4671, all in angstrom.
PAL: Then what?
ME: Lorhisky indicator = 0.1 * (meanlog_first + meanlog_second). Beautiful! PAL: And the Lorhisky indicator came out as 0.193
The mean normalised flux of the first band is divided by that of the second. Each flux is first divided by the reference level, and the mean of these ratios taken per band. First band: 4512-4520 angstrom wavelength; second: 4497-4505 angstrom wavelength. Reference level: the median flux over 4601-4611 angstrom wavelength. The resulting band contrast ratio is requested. 1.03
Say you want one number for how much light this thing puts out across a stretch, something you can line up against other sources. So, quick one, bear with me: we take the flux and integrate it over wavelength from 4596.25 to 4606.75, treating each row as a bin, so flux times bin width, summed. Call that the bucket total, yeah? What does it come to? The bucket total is 98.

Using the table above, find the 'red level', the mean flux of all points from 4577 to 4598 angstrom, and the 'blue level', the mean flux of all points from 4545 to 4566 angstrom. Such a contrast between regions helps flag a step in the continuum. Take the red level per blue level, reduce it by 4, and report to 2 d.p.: -3.00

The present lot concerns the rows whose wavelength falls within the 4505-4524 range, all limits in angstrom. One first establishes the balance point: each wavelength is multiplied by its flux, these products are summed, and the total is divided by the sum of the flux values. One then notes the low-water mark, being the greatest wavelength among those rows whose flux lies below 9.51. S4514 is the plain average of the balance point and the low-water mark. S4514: 4517.5 angstrom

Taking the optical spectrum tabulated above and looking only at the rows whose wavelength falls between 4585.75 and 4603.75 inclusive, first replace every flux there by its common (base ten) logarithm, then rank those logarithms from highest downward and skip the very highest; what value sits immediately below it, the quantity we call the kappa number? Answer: 0.977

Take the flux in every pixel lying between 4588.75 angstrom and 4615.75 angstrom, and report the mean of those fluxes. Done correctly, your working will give 9.39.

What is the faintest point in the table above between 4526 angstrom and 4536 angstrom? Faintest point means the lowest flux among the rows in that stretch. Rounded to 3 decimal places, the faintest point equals 8.145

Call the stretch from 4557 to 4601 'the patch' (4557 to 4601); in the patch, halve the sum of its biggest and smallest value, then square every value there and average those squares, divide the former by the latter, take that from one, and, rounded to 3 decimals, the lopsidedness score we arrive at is 0.894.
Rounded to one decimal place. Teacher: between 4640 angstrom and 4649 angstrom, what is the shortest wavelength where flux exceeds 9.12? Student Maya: 4642.0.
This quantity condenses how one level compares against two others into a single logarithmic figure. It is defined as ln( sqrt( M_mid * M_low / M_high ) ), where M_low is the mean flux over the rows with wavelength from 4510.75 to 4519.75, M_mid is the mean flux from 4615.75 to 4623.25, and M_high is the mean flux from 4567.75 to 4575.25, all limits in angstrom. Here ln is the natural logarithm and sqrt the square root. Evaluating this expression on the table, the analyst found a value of 1.12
